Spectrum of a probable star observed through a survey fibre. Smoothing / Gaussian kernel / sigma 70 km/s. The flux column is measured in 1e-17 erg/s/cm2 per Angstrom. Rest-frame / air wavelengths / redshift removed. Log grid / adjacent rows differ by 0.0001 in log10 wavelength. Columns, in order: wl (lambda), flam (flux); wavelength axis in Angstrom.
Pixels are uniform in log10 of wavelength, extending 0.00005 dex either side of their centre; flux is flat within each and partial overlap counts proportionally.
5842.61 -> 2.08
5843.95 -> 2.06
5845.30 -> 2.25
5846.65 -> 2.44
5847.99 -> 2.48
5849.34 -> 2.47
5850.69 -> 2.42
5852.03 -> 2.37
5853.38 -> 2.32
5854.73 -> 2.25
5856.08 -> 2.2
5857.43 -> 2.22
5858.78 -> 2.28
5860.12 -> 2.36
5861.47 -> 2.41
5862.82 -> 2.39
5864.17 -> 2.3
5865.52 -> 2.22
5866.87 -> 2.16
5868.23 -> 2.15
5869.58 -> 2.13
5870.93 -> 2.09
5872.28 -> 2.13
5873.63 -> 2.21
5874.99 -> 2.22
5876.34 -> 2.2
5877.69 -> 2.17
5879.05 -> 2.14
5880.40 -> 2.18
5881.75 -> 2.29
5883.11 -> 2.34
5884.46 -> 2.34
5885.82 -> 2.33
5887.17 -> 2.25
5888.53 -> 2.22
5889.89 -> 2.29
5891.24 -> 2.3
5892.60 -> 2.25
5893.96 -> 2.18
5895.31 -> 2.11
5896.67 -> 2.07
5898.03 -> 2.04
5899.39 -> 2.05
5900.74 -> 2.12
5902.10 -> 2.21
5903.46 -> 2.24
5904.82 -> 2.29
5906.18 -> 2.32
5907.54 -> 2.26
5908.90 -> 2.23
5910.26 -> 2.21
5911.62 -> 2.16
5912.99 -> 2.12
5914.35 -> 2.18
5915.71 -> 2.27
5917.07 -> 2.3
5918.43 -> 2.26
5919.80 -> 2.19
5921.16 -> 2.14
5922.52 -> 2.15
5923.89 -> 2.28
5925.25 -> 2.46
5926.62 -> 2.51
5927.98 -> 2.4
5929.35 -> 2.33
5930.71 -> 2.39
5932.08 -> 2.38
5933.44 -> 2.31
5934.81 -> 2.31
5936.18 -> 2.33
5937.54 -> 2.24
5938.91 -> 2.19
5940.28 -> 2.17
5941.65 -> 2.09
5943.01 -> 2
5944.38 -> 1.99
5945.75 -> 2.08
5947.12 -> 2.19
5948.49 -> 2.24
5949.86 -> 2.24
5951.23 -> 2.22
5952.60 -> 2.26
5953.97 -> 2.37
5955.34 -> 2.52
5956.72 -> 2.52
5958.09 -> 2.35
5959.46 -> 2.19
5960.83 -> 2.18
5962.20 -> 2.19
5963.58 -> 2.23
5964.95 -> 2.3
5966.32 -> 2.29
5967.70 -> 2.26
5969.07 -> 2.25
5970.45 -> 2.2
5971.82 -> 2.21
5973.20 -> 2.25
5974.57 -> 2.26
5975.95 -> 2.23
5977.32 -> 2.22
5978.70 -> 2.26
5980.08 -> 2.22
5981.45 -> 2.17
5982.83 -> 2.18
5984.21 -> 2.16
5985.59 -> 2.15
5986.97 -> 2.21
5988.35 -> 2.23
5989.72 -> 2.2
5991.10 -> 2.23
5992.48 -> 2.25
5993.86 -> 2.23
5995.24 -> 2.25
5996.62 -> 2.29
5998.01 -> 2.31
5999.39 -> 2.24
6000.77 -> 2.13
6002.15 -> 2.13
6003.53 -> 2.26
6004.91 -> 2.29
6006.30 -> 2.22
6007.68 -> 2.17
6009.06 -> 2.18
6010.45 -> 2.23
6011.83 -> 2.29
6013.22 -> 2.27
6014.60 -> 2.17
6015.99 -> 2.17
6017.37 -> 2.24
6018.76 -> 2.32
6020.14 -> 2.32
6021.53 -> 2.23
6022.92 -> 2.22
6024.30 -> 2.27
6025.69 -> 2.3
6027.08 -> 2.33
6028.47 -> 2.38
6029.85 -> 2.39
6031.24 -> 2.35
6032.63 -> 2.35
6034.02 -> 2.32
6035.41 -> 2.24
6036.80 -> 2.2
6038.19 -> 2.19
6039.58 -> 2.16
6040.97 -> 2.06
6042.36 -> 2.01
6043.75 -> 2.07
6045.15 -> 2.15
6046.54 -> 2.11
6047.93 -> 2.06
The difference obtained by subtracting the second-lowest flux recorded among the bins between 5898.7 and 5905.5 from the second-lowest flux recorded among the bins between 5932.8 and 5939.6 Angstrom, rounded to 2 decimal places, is 0.12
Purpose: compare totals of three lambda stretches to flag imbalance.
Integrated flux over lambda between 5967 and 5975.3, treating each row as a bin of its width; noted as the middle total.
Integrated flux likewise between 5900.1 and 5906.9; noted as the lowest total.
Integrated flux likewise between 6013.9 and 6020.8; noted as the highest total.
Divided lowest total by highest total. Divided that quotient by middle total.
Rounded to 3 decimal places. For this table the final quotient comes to 0.053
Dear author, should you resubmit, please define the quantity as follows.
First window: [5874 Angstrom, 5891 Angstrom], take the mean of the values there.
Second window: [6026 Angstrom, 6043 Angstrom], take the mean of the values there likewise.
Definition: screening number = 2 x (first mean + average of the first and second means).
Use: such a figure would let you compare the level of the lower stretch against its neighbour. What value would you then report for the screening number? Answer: 8.99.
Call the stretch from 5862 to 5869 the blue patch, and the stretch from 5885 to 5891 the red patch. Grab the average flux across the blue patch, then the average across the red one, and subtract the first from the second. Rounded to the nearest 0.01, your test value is 0.03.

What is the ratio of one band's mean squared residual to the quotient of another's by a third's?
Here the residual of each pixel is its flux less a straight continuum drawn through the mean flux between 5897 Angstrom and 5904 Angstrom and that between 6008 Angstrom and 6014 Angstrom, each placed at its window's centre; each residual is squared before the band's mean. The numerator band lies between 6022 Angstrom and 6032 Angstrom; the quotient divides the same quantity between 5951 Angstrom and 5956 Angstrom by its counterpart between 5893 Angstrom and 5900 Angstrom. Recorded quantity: 0.00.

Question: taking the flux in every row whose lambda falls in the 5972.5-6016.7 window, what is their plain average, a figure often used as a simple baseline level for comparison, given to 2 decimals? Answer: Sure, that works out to 2.22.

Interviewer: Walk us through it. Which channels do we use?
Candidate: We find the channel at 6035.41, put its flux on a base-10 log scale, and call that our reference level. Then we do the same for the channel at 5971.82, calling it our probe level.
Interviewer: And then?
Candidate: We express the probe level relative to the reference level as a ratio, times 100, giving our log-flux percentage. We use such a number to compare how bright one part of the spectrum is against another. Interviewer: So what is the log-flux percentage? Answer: 98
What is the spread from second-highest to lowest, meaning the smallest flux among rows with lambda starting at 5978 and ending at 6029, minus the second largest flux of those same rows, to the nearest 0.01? -0.20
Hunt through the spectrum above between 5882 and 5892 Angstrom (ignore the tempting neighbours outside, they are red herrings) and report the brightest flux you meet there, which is 2.34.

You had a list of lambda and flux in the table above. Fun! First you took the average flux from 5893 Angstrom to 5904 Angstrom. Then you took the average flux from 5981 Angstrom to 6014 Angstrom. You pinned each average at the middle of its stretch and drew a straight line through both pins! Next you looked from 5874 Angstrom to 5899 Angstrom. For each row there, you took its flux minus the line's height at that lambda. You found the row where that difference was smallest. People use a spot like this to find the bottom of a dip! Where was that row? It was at 5898.03 Angstrom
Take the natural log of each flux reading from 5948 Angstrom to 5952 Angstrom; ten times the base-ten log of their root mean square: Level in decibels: -0.95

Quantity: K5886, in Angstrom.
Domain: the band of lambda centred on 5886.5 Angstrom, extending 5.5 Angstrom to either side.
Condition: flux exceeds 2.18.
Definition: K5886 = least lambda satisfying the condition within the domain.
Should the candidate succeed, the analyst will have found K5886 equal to 5881.75 Angstrom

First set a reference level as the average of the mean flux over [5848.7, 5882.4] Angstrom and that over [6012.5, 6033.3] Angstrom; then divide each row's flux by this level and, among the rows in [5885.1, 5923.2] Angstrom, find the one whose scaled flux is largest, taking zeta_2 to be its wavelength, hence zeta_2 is 5885.82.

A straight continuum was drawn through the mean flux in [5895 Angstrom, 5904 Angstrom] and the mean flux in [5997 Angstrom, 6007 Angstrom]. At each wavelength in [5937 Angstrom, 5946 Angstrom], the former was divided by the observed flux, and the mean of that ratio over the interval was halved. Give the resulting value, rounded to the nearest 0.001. 0.514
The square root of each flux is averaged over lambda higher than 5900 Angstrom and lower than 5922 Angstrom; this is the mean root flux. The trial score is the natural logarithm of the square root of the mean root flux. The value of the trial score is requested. 0.199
